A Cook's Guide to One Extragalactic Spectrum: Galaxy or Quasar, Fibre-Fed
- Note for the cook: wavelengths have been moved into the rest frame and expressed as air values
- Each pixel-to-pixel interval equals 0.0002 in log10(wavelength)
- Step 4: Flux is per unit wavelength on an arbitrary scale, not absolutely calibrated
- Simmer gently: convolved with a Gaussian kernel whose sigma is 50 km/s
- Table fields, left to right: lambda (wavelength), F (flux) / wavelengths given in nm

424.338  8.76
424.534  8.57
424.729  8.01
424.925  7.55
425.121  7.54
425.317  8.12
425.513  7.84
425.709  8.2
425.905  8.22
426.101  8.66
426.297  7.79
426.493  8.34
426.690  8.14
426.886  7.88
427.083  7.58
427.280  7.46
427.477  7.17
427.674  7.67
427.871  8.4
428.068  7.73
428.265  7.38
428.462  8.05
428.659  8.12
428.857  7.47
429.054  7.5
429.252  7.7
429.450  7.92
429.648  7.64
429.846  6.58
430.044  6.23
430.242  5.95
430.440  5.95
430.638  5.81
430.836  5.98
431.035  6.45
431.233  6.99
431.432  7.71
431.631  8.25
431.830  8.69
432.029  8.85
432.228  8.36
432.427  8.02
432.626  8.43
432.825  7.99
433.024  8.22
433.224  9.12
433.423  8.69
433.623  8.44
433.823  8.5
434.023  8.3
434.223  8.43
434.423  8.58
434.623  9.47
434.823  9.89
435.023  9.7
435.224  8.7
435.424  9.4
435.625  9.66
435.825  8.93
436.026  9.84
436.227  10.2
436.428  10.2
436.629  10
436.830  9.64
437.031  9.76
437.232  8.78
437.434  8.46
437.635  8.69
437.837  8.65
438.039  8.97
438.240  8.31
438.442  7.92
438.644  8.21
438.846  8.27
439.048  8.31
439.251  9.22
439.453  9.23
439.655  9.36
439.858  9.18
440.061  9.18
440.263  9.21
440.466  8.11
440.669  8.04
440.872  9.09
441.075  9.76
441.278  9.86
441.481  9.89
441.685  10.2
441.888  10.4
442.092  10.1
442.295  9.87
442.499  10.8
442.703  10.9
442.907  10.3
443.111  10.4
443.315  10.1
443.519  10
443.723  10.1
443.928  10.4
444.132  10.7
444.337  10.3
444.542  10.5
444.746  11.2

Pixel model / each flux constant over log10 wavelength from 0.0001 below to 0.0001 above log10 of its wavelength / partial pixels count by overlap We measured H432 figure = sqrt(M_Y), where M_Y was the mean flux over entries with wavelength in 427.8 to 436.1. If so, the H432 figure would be 2.84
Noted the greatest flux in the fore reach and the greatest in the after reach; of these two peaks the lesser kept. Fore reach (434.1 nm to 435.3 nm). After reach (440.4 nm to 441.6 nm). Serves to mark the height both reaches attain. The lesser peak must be 9.9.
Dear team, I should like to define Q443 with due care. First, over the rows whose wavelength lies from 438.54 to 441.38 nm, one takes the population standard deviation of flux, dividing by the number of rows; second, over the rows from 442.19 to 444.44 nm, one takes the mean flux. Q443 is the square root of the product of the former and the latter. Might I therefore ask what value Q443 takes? 2.5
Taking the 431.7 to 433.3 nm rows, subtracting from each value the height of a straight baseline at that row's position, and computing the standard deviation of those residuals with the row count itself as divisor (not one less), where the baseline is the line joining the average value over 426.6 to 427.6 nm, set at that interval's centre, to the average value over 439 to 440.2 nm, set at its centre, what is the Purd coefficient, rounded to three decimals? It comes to 0.382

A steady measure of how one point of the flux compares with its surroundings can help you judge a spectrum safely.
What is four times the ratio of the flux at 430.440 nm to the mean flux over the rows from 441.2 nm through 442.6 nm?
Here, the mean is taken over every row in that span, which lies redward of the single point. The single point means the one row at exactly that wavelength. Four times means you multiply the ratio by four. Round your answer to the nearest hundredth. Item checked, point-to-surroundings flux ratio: 2.34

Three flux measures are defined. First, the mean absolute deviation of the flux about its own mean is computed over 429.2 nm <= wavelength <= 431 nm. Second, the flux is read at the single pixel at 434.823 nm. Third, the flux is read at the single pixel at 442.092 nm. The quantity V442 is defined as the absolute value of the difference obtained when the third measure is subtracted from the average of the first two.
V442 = 4.8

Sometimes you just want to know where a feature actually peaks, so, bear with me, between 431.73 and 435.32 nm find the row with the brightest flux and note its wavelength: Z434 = 434.823 nm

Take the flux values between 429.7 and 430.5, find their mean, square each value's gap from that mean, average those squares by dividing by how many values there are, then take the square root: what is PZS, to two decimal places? 0.26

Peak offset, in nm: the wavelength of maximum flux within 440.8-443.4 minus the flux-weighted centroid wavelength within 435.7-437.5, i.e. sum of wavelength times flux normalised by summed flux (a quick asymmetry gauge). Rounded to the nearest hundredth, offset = 6.09 nm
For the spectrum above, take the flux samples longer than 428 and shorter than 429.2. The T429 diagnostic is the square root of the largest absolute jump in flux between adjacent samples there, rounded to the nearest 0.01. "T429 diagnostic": 0.82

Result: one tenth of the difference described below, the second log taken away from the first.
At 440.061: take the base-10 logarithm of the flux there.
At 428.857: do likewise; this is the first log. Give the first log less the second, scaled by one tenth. -0.0090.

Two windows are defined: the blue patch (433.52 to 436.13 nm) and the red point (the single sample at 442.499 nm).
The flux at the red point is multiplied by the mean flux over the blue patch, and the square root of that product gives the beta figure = 9.9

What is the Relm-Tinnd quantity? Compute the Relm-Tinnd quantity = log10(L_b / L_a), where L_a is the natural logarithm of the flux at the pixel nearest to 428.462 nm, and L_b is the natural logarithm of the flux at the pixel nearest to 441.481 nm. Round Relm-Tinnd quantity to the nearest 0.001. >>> 0.041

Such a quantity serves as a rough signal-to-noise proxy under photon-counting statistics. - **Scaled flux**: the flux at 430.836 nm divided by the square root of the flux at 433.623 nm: 2.1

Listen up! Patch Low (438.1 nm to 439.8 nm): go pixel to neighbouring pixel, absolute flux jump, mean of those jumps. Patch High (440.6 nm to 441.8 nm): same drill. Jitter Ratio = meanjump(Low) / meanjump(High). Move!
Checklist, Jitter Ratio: 0.61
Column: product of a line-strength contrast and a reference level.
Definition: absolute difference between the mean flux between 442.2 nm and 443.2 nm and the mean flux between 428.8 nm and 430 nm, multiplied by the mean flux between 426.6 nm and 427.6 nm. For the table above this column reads 23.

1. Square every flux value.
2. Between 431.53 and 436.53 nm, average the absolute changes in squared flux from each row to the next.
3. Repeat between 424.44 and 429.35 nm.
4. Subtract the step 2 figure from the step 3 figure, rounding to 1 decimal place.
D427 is -1.5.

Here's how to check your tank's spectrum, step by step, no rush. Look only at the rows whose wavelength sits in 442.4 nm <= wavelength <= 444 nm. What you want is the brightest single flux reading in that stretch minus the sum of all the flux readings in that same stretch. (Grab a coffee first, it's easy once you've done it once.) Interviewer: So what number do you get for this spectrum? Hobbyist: -72.1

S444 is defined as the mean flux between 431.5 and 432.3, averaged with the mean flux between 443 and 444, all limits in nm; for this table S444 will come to 9.4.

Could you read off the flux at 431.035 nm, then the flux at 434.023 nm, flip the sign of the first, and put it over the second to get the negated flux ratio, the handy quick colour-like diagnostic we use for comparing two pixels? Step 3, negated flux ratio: -0.78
